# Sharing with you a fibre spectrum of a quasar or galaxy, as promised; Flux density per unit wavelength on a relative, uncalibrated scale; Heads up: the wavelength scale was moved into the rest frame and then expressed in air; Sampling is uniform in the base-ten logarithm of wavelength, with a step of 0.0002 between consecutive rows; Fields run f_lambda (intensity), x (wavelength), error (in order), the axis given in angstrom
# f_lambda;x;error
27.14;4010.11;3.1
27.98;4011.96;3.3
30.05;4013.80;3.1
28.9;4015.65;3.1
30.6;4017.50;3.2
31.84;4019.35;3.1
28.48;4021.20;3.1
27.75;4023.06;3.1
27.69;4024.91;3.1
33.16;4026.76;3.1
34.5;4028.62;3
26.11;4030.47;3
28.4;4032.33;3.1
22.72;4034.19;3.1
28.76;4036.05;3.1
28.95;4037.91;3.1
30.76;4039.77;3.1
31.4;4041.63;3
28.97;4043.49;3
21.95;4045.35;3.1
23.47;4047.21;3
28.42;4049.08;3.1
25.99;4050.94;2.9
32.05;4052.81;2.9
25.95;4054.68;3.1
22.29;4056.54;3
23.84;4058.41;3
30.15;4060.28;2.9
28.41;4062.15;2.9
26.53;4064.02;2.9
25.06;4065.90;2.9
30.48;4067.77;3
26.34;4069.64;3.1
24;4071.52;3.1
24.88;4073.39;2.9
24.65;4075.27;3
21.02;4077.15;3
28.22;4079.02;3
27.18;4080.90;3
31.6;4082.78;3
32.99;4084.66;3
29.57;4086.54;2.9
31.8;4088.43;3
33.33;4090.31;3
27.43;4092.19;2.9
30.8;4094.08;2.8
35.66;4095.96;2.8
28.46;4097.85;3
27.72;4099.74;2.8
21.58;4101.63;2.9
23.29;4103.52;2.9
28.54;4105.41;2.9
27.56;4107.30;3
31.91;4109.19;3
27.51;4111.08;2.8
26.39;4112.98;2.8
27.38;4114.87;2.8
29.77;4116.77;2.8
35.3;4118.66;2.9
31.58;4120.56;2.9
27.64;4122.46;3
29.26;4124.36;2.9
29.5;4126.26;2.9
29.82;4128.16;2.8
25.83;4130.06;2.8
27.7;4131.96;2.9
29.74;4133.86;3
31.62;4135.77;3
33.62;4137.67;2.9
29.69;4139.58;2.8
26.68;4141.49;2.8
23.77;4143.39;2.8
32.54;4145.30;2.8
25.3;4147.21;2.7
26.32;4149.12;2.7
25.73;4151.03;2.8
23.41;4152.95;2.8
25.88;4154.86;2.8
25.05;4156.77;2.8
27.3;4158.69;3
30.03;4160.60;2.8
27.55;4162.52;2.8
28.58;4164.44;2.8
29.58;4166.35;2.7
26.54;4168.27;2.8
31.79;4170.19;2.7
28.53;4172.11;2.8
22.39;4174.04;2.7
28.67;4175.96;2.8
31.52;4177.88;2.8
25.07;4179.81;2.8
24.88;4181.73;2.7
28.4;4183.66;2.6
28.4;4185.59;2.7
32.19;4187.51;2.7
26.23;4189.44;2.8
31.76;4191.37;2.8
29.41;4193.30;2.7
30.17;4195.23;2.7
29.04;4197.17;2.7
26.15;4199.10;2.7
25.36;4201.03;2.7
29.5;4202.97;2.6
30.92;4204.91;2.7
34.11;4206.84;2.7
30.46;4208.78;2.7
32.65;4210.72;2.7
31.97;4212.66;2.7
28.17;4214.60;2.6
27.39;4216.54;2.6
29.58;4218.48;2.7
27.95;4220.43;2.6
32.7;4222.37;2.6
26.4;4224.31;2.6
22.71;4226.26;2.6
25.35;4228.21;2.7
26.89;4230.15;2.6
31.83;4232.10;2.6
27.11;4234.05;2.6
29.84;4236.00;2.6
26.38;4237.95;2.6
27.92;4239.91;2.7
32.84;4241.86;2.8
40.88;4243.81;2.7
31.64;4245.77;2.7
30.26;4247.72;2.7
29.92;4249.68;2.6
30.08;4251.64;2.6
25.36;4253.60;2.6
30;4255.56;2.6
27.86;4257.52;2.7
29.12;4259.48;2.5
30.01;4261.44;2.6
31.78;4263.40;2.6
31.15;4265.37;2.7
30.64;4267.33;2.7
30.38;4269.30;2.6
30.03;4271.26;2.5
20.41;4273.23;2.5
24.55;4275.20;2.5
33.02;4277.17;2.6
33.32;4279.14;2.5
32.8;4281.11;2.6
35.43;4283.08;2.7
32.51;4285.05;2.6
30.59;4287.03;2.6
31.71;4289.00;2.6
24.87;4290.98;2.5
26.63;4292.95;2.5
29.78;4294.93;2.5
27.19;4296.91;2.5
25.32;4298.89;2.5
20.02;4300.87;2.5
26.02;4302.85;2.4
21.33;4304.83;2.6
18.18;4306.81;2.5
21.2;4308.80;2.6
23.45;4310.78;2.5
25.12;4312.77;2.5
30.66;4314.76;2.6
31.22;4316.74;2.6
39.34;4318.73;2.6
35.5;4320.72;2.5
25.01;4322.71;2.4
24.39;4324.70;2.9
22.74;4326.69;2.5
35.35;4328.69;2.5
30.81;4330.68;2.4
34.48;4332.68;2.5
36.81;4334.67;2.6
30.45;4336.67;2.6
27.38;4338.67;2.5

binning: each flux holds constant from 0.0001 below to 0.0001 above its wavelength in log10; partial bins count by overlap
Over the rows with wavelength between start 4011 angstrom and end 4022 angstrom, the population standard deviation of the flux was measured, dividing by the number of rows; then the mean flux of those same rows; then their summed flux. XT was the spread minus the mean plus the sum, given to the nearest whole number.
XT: 150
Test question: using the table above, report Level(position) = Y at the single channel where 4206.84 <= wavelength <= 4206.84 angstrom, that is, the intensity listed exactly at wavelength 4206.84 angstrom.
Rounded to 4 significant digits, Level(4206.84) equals 34.11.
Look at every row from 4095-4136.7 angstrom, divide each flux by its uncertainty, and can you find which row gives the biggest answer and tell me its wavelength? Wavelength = 4095.96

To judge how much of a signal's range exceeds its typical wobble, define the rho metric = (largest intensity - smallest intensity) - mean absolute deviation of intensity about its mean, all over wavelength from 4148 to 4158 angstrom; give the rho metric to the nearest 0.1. 2.1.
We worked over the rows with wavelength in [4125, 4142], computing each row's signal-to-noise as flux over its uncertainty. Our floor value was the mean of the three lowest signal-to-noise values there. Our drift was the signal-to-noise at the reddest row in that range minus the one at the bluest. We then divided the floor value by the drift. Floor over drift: -15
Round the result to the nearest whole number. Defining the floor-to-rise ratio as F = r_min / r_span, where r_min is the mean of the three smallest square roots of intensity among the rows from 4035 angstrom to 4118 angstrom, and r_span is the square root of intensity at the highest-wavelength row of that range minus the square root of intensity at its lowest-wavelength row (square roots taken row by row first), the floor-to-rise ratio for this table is 50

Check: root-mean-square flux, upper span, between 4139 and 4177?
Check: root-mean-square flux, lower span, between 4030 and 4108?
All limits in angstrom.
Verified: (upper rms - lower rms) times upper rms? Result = -10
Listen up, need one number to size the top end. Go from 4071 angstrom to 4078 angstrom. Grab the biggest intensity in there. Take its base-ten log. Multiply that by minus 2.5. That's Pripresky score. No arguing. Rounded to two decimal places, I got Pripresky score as -3.49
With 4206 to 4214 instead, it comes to -3.83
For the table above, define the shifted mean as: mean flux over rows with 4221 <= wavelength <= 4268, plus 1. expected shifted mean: 30.5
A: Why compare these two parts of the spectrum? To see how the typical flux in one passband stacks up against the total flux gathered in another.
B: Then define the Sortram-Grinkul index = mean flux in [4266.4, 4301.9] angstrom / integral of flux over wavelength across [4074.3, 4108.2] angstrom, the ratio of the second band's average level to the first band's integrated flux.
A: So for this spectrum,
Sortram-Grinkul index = 0.0299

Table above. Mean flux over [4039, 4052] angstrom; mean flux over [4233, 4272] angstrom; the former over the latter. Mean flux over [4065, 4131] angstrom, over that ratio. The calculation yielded 31.4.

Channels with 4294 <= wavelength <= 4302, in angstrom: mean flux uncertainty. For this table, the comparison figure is 2.50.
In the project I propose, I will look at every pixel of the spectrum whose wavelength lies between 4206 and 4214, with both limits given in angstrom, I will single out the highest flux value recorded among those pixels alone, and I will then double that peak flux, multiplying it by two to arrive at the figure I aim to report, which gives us 68.2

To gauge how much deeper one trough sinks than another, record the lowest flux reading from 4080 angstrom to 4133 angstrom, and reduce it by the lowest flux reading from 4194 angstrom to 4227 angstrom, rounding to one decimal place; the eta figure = -1.1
